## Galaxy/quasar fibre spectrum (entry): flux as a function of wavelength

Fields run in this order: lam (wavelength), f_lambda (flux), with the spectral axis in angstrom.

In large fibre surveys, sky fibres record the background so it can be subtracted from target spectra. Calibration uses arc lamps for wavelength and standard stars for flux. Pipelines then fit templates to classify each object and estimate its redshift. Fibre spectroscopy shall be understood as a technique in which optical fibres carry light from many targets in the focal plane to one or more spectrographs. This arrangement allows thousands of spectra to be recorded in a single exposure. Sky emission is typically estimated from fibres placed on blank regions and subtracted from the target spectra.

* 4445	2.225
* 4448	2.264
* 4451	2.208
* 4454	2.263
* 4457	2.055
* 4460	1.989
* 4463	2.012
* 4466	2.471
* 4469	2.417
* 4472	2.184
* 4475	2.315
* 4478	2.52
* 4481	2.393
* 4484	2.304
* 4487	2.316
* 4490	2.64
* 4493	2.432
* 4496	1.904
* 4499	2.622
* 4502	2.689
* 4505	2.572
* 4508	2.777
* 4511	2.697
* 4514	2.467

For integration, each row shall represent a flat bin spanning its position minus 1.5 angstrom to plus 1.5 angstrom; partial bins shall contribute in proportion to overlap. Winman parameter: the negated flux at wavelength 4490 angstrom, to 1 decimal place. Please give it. -2.6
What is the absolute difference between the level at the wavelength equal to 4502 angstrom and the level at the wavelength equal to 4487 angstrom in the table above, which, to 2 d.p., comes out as 0.37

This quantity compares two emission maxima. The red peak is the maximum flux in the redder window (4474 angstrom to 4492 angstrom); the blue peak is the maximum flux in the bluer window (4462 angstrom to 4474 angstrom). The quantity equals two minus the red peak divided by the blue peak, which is 0.932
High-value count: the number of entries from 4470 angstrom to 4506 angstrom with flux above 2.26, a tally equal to 10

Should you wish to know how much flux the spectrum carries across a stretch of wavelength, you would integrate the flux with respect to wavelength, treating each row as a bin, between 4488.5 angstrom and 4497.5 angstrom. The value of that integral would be 21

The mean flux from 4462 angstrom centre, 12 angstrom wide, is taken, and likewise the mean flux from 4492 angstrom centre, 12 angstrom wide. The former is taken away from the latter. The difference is 0.19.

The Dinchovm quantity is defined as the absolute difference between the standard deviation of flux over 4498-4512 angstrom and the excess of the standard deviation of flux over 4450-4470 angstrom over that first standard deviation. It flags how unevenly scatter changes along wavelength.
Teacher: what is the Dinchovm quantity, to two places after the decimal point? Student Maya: 0.04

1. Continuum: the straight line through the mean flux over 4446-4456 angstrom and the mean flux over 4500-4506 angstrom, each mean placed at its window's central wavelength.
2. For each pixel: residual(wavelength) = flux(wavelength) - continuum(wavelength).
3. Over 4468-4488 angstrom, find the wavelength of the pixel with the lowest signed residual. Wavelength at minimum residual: 4472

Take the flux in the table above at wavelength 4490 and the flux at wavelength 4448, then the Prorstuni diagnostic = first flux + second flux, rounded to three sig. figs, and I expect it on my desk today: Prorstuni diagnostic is 4.90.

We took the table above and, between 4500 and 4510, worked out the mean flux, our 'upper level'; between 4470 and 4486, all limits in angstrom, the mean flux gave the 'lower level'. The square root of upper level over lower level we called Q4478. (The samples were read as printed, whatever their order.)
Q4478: 1.07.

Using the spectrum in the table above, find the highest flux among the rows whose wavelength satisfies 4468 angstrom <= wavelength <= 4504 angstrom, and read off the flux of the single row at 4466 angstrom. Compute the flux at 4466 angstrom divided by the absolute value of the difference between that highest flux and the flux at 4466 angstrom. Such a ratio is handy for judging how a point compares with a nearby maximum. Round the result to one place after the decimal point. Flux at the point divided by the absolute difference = 11.3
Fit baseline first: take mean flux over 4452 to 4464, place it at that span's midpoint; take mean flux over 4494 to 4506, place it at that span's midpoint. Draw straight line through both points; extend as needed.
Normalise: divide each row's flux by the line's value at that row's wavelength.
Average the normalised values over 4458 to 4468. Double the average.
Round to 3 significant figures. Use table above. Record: 2.03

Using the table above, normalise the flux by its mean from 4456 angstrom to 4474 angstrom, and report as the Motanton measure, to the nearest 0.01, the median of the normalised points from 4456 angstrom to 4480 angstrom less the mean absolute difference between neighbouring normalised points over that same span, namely 0.95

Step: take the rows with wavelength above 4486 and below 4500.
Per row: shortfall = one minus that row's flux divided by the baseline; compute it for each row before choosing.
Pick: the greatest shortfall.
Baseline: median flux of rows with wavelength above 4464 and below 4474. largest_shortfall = 0.21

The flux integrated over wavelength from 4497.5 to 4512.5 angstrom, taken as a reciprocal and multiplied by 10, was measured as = 0.25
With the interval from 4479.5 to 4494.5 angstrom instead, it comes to 0.28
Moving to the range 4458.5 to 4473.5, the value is 0.30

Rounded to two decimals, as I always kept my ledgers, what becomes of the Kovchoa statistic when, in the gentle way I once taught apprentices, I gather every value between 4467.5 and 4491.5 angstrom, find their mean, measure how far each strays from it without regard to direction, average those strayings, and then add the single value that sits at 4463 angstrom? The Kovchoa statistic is 2.12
